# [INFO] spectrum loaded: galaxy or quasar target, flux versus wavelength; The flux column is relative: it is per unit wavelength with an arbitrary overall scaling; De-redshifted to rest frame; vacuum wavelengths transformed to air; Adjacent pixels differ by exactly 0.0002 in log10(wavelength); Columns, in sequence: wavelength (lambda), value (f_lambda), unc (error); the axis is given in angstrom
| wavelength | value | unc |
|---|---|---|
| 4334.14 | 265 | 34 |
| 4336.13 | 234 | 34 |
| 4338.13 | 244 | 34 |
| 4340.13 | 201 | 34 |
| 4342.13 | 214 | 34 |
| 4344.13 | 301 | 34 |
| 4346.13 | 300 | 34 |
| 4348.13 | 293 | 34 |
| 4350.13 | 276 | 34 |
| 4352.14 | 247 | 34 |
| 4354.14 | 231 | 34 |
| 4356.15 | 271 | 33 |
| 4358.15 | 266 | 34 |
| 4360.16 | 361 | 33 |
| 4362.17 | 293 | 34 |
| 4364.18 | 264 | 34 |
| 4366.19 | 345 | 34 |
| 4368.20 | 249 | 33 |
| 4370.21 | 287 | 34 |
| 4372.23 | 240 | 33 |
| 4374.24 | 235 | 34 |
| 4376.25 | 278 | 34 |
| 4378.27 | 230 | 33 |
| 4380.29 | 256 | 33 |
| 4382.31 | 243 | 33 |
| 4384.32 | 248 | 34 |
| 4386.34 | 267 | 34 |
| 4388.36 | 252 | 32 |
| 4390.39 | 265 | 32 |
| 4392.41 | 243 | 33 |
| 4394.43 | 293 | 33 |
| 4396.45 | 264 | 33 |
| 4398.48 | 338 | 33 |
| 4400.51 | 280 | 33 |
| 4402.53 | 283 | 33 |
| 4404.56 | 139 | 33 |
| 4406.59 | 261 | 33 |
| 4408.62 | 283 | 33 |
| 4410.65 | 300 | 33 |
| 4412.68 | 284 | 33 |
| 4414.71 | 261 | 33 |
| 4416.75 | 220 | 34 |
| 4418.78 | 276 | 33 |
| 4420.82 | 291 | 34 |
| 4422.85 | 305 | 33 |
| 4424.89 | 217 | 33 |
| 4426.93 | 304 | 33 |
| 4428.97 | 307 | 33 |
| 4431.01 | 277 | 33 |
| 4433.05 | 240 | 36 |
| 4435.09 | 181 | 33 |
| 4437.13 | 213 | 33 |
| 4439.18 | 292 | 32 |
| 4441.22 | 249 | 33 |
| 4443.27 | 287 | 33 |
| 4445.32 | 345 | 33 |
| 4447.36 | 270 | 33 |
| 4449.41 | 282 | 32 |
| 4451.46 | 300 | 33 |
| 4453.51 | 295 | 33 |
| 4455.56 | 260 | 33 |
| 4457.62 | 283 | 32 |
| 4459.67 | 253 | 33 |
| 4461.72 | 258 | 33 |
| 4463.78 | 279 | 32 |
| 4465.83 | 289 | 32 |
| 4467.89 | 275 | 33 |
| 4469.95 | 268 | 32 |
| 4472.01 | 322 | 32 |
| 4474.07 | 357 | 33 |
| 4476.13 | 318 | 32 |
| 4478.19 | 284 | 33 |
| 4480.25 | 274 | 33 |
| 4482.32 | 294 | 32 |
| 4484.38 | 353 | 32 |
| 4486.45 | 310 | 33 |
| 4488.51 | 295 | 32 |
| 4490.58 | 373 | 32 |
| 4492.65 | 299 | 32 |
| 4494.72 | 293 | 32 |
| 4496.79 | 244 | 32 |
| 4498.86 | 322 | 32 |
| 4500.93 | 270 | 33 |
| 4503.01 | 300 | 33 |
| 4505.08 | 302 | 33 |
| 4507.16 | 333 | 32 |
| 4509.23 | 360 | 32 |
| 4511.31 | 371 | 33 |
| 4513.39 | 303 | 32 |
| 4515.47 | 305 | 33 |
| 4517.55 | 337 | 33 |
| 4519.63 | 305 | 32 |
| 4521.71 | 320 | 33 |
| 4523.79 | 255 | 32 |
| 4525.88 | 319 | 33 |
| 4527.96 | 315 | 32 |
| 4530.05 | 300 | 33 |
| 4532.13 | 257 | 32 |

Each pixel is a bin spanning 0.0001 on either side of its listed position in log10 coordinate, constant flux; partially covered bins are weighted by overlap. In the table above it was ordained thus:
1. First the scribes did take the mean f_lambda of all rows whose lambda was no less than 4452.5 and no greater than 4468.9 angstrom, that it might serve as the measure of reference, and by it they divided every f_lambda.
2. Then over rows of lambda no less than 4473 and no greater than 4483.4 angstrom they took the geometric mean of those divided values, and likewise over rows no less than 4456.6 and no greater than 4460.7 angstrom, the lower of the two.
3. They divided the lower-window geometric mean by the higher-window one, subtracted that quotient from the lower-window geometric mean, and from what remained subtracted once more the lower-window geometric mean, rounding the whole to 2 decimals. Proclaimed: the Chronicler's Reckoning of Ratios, -0.88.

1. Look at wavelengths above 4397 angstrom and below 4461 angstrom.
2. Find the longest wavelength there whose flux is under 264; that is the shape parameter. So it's 4459.67 angstrom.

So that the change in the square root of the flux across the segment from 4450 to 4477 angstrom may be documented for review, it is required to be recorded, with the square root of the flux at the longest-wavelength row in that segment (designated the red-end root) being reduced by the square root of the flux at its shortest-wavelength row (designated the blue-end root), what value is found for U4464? 0.51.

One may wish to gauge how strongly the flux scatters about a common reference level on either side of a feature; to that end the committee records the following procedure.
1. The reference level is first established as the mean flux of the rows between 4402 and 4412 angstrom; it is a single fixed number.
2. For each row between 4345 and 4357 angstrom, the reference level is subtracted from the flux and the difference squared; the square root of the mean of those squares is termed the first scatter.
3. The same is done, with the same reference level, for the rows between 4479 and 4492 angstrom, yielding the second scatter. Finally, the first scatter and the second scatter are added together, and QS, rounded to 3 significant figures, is 102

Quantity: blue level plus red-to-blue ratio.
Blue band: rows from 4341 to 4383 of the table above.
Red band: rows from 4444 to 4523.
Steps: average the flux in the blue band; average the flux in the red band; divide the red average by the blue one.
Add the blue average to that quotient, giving 272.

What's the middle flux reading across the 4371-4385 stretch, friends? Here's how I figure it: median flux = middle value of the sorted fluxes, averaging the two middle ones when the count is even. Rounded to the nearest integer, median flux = 243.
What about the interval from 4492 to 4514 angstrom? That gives 302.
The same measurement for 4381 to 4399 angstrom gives 264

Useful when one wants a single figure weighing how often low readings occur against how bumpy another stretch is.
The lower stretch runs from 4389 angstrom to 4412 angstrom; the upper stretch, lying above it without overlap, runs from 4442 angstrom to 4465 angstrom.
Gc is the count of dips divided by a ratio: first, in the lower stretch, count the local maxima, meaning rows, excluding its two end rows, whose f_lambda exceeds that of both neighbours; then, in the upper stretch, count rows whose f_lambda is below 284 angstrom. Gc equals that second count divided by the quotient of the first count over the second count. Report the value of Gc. 16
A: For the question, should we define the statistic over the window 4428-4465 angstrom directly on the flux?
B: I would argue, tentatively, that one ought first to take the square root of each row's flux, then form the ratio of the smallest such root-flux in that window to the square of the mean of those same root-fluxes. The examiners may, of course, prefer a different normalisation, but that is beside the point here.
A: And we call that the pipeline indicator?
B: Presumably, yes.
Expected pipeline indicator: 0.0499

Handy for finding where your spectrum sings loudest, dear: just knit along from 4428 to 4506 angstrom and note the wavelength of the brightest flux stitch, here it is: 4490.58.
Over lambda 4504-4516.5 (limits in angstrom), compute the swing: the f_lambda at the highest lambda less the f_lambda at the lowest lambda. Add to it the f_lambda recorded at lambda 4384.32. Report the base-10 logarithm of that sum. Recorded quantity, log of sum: 2.40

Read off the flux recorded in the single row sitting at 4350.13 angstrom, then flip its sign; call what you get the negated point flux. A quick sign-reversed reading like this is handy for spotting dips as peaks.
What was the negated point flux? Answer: -276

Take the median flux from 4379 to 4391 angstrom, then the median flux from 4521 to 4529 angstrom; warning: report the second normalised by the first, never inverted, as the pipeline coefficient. 1.25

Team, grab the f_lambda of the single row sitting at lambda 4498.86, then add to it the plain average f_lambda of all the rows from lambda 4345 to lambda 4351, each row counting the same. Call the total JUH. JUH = 612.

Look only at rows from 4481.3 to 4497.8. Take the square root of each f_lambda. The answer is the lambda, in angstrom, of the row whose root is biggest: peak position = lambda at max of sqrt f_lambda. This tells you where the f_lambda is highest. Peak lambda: 4490.58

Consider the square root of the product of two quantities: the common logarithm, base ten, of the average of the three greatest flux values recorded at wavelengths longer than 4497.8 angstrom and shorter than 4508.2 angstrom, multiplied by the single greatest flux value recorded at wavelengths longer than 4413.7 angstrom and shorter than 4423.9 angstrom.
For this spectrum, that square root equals 27.6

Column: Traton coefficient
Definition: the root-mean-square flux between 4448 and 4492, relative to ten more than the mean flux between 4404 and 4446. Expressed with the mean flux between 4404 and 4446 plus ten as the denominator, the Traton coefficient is 1.09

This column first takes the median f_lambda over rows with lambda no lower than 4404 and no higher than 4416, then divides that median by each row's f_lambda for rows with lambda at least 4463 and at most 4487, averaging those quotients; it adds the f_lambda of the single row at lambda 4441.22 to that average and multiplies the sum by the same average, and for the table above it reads 227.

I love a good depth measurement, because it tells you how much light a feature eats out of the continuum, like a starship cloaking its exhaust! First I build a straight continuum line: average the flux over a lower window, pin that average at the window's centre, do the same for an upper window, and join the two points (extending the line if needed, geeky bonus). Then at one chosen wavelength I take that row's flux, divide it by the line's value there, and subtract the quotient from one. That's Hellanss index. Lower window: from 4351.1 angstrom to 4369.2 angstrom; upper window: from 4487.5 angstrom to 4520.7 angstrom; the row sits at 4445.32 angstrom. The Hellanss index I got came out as -0.150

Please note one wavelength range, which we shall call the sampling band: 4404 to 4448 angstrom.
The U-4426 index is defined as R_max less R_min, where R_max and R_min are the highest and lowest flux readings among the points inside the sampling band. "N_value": 206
